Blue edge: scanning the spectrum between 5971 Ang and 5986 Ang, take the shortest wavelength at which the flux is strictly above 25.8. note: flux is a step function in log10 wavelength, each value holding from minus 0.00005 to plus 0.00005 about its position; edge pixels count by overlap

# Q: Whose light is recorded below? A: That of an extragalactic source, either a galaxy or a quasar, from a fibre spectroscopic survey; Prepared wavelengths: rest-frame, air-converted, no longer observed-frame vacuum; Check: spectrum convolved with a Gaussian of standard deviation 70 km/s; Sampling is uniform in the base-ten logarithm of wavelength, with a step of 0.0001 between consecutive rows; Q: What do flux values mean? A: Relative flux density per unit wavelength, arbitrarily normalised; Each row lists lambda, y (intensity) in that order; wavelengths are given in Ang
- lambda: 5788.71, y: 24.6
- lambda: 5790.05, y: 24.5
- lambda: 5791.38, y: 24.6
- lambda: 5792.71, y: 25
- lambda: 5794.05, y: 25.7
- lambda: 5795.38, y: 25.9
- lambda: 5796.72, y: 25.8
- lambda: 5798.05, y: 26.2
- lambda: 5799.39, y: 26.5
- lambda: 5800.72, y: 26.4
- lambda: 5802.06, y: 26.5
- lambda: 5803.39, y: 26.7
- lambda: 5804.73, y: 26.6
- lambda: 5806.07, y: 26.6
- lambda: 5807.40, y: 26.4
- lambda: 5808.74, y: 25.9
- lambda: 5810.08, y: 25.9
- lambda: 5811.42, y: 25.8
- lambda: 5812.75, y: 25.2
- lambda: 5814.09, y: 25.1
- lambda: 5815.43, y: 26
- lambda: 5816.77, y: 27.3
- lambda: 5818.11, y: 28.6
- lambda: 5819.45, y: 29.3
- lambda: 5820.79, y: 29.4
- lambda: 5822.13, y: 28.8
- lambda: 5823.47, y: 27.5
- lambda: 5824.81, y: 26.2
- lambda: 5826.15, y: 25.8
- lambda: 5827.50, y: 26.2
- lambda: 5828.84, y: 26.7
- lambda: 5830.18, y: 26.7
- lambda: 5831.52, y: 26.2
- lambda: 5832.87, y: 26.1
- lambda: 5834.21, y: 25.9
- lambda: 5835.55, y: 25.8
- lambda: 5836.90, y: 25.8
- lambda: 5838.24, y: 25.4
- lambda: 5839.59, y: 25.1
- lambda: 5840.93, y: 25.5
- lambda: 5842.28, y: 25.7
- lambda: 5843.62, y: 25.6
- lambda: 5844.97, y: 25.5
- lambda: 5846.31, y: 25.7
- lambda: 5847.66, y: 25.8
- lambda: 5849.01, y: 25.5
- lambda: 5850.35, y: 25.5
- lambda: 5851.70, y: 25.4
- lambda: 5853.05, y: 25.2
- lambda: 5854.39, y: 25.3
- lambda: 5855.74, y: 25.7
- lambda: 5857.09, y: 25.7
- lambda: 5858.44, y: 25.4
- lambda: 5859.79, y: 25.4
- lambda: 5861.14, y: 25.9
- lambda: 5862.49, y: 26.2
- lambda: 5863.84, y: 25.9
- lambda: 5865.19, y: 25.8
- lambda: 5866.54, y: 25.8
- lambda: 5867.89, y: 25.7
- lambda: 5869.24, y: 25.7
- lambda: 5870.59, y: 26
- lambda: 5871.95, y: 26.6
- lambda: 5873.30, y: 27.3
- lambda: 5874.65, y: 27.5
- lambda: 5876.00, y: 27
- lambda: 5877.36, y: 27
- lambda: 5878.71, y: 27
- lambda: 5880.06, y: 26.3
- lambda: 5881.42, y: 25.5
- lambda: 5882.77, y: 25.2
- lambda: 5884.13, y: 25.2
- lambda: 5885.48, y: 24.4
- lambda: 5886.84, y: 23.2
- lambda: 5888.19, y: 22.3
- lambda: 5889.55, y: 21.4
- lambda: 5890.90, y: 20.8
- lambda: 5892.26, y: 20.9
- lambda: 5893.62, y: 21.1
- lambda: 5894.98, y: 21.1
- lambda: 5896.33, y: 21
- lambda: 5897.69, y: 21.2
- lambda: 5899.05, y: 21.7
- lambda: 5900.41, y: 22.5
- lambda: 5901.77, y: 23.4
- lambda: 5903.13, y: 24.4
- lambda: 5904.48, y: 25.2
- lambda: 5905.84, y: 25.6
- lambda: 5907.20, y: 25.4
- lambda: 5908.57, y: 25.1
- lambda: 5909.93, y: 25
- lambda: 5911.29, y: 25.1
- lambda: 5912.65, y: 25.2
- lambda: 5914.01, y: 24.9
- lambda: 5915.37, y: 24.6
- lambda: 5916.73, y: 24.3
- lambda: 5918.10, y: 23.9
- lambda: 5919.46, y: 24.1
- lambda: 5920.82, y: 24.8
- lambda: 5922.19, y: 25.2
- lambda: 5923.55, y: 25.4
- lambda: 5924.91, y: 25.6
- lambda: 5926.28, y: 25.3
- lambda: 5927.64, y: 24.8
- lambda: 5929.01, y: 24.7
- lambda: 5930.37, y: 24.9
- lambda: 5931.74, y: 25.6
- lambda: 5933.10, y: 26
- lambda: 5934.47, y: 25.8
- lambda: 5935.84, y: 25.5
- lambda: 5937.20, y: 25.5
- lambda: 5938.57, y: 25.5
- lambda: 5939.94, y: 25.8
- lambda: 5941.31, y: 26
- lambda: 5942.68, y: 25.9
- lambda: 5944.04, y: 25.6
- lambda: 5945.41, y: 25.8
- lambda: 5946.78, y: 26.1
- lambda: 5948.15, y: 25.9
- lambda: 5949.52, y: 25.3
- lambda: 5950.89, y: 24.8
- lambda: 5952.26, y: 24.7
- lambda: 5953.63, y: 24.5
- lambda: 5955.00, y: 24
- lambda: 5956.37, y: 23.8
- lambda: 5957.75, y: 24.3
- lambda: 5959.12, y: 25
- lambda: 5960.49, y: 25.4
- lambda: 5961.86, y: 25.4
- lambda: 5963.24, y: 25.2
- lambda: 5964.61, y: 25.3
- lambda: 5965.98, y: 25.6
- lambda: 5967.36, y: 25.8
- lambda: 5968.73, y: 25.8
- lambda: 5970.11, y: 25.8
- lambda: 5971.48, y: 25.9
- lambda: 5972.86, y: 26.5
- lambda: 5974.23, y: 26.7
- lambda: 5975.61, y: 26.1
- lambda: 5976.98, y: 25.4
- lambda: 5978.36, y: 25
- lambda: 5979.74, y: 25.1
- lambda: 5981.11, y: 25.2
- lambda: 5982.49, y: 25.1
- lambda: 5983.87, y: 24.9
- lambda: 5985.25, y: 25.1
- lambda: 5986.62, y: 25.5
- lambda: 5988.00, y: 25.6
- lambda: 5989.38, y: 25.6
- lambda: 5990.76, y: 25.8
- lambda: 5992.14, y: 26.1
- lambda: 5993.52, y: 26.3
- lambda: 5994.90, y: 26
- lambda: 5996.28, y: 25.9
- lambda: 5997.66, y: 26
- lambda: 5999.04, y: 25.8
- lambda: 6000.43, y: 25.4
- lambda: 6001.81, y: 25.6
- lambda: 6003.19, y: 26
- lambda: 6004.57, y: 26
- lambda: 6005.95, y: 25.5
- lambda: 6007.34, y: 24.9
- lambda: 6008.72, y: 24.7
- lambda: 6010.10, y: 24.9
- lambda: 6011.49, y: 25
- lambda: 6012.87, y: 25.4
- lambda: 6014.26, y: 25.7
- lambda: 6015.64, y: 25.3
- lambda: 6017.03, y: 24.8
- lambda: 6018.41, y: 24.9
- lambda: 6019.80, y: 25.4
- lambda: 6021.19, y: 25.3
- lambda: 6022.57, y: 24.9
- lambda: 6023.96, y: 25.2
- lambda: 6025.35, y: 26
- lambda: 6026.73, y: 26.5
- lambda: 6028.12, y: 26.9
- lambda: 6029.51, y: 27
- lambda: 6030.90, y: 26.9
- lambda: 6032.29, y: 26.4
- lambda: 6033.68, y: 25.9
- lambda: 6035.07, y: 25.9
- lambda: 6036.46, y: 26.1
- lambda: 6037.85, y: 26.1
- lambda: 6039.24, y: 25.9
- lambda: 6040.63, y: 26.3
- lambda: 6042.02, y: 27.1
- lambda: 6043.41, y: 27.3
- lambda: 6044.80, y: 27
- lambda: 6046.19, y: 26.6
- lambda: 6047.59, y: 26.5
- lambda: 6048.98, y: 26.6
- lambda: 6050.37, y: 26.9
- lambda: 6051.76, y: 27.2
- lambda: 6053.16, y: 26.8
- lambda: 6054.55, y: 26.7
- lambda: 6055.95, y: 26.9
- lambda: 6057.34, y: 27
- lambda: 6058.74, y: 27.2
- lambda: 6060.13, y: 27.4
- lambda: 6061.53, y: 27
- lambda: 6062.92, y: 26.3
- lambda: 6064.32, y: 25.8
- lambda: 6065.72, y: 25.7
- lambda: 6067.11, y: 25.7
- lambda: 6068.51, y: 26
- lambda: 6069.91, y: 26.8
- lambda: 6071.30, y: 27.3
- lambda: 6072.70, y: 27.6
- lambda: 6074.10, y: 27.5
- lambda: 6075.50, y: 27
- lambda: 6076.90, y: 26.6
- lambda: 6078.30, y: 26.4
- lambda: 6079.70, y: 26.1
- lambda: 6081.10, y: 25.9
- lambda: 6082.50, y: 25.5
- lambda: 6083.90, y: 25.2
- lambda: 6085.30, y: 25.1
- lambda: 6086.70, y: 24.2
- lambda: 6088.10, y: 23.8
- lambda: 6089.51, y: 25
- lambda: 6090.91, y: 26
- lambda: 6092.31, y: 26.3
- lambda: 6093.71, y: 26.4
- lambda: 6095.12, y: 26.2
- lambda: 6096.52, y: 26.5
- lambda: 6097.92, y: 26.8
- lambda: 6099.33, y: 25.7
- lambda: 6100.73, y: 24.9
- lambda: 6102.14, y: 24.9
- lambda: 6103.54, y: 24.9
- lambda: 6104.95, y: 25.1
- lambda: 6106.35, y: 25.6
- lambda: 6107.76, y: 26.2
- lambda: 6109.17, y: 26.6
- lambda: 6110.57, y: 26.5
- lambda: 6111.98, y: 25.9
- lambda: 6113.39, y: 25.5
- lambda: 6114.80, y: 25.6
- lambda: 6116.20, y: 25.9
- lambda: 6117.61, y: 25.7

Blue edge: 5971.48 Ang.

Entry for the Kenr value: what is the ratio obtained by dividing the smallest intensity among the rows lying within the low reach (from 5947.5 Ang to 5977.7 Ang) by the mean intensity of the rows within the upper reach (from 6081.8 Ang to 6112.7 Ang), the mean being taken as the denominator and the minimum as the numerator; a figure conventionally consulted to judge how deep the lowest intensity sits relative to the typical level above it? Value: 0.93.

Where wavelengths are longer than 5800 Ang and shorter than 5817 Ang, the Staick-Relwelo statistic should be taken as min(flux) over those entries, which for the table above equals 25.1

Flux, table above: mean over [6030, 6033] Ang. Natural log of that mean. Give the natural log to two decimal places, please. 3.28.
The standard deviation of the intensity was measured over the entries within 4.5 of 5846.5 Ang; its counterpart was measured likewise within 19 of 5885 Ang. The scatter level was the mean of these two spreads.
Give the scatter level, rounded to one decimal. 1.2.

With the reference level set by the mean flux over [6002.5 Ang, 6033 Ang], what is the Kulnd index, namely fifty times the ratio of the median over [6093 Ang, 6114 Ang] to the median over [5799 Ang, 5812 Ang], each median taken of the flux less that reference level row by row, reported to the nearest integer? 17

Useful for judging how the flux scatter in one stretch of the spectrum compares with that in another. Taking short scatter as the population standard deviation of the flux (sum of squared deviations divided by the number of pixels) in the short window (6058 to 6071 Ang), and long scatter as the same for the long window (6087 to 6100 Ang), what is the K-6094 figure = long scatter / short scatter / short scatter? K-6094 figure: 2.2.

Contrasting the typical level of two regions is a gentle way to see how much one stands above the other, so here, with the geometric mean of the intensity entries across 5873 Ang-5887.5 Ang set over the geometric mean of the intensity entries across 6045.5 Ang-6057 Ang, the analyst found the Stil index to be 0.97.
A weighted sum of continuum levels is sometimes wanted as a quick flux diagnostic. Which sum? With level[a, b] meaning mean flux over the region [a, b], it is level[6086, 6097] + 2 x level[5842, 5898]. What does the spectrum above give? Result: 75.4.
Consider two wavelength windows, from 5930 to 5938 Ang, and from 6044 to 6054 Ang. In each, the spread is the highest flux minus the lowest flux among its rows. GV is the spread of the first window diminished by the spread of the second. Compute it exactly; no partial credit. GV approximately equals 0.40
